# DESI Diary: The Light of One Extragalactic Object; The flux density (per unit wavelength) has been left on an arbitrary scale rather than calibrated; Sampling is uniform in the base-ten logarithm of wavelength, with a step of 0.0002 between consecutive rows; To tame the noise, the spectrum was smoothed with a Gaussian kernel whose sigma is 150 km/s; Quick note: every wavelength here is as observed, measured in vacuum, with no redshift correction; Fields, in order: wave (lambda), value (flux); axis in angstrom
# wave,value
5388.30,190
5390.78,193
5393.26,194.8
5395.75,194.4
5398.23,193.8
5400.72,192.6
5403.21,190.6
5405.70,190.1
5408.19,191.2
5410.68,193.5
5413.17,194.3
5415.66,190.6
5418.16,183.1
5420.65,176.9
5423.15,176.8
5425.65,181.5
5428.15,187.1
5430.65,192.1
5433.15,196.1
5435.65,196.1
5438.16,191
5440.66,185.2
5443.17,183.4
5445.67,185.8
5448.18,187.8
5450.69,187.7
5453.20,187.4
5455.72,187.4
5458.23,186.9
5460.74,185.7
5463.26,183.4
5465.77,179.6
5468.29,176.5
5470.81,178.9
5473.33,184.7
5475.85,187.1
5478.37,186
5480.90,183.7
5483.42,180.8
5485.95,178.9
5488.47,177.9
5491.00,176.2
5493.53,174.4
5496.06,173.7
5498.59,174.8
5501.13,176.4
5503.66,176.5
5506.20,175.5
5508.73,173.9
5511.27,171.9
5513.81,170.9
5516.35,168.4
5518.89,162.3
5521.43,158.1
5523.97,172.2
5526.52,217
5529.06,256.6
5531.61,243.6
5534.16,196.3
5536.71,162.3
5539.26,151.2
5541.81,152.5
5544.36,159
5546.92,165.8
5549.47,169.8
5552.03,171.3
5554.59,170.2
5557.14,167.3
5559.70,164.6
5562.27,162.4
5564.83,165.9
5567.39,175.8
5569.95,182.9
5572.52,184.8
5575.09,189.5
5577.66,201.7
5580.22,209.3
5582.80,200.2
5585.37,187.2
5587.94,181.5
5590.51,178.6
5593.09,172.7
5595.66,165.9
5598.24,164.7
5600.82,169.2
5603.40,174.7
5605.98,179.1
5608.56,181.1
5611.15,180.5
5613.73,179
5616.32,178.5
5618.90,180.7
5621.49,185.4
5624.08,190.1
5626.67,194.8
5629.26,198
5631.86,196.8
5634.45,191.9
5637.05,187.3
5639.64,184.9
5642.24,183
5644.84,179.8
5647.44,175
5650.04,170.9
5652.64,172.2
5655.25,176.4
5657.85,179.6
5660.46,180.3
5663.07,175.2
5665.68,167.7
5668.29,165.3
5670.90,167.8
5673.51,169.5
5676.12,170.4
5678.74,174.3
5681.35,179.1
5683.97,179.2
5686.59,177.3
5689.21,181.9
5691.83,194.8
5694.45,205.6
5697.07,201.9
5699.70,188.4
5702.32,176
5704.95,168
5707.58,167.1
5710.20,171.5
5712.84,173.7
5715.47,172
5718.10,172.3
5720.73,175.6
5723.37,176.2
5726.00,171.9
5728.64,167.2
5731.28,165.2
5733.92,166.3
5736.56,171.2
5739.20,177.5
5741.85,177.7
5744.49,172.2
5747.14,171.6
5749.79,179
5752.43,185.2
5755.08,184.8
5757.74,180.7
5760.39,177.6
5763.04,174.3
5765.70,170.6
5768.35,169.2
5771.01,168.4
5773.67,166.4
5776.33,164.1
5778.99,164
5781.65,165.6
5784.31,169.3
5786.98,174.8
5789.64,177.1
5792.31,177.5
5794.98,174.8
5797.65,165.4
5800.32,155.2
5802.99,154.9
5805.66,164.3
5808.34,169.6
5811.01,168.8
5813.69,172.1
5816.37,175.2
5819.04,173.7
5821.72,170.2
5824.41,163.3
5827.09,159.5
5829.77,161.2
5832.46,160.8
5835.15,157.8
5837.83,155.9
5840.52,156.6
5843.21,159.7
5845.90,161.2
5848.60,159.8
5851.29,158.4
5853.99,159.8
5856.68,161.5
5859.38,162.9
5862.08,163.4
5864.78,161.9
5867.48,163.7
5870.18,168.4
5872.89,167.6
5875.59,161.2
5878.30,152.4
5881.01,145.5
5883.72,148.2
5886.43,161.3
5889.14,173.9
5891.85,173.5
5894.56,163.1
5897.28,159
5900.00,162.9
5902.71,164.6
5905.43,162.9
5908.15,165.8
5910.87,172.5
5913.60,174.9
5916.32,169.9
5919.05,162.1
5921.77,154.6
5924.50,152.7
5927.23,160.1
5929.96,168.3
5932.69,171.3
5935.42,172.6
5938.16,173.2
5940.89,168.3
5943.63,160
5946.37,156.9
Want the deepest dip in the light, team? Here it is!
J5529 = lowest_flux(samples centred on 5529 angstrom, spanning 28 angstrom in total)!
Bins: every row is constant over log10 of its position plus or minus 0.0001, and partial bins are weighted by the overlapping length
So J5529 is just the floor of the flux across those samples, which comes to 151.2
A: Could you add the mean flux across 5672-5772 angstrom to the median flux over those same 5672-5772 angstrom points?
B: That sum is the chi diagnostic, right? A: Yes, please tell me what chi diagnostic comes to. 351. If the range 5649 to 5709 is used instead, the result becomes 354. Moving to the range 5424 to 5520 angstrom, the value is 364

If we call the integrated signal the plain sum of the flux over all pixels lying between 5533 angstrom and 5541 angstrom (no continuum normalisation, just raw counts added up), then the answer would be 510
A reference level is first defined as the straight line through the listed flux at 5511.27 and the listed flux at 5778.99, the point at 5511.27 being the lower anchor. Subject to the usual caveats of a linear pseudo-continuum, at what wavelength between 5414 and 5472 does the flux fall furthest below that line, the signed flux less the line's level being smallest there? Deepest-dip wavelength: 5423.15 angstrom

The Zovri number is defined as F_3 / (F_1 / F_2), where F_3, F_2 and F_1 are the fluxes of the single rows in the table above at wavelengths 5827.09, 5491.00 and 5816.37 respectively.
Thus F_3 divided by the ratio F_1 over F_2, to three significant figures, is 160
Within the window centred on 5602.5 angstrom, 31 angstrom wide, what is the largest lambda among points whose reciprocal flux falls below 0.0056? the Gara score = 5613.73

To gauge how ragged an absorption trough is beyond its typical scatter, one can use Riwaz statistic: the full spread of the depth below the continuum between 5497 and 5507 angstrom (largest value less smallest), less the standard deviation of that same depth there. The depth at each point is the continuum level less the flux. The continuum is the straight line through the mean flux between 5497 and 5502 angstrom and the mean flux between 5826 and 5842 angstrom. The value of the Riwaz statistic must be 1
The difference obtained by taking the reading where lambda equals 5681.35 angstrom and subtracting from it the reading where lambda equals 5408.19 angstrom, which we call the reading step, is -12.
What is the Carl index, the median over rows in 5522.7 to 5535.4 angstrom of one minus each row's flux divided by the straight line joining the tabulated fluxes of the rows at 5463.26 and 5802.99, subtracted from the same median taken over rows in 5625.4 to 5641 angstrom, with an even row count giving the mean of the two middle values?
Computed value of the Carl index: 0.08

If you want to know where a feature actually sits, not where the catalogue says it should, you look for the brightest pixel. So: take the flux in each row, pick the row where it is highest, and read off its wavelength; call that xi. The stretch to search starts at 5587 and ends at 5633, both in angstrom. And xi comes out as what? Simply 5629.26 angstrom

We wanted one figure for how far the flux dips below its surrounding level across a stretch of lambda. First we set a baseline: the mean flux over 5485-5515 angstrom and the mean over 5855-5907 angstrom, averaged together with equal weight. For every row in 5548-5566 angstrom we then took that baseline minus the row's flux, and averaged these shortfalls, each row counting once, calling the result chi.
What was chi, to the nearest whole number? 1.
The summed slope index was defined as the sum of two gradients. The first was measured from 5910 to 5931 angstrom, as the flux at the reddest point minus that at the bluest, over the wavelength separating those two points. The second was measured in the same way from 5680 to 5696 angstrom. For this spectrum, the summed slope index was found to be 1.8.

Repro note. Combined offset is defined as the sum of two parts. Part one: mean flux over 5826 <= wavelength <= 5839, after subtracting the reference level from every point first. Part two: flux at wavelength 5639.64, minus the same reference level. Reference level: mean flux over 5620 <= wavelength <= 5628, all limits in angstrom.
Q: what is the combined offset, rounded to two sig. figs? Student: -36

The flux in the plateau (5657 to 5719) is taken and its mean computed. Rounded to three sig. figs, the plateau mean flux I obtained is 177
